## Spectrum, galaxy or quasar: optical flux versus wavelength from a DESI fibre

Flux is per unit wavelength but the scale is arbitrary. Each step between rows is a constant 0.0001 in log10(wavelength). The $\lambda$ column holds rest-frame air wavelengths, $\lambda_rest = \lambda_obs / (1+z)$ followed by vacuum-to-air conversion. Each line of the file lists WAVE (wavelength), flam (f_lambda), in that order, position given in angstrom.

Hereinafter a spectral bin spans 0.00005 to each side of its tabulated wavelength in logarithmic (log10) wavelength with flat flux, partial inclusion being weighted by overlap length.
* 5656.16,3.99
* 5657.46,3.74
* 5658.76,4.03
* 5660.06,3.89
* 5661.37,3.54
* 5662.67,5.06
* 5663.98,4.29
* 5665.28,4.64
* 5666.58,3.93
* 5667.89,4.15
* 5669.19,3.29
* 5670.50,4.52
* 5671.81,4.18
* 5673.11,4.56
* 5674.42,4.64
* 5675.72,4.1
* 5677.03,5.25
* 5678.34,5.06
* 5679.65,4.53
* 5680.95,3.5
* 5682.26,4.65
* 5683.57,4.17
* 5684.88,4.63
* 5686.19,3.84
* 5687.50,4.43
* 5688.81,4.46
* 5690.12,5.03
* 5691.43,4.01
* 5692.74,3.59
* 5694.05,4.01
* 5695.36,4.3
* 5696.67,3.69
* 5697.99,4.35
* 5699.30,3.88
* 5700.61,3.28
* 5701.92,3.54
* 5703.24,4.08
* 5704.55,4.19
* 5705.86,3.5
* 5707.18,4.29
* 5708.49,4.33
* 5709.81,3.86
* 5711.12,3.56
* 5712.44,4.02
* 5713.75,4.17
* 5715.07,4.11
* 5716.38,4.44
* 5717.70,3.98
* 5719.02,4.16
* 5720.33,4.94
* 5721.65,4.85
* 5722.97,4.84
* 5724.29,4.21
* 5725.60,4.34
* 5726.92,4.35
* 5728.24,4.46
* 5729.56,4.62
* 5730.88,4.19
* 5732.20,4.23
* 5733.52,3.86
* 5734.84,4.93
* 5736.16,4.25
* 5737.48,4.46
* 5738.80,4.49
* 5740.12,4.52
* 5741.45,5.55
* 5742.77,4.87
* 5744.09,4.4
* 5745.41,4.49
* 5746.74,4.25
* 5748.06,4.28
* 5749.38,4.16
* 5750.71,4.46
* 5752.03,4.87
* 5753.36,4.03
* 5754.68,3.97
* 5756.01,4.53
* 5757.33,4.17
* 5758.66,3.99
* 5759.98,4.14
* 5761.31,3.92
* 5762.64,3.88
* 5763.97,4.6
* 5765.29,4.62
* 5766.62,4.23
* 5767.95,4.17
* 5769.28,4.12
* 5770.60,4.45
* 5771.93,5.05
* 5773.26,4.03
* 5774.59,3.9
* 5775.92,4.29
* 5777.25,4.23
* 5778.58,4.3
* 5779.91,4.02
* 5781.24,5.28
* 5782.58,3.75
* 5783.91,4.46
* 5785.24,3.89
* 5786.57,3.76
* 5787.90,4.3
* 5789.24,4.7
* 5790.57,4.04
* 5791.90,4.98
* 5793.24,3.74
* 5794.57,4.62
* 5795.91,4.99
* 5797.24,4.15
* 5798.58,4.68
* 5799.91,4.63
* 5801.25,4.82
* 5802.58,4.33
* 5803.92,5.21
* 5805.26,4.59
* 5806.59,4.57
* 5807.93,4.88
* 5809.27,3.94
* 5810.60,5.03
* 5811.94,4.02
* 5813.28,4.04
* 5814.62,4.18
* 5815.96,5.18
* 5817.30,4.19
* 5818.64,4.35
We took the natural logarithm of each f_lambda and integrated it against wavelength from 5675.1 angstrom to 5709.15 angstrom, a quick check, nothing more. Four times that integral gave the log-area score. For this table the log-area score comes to 194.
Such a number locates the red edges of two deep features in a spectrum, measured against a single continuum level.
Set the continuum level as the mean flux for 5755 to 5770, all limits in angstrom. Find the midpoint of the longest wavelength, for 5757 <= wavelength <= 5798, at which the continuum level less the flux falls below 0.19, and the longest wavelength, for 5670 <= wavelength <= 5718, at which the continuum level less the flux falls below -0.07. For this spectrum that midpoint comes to 5756.8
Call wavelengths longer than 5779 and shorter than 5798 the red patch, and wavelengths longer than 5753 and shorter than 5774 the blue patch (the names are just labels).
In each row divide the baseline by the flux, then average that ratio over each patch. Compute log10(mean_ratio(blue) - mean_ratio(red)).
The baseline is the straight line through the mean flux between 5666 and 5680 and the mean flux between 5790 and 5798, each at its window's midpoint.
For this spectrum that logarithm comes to -1.9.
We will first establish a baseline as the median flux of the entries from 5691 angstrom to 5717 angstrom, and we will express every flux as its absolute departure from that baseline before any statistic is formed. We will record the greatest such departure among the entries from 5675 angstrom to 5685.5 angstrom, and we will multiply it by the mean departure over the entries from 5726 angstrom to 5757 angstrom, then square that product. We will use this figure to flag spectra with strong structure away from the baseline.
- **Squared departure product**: 0.30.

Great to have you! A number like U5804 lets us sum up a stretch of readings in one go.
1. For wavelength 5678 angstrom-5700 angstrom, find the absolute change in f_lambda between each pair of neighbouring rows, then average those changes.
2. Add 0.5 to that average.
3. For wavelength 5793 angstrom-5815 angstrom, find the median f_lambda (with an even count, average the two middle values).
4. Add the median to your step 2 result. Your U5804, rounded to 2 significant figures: 5.7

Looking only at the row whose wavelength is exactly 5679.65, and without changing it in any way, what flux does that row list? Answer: 4.53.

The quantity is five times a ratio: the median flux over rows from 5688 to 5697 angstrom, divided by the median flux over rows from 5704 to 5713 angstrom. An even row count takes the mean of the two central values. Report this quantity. 5.0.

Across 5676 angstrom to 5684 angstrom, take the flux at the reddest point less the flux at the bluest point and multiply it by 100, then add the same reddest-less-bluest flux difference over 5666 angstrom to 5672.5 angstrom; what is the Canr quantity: -108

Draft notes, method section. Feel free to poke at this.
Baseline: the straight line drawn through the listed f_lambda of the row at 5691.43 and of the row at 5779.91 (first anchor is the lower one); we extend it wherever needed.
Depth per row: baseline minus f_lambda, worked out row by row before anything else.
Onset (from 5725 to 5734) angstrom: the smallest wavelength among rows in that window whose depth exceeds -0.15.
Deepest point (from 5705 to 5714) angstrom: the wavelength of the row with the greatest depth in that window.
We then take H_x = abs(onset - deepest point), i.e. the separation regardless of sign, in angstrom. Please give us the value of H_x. 27.7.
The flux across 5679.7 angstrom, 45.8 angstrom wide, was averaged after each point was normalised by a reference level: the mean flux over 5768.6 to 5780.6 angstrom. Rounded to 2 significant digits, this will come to 0.98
